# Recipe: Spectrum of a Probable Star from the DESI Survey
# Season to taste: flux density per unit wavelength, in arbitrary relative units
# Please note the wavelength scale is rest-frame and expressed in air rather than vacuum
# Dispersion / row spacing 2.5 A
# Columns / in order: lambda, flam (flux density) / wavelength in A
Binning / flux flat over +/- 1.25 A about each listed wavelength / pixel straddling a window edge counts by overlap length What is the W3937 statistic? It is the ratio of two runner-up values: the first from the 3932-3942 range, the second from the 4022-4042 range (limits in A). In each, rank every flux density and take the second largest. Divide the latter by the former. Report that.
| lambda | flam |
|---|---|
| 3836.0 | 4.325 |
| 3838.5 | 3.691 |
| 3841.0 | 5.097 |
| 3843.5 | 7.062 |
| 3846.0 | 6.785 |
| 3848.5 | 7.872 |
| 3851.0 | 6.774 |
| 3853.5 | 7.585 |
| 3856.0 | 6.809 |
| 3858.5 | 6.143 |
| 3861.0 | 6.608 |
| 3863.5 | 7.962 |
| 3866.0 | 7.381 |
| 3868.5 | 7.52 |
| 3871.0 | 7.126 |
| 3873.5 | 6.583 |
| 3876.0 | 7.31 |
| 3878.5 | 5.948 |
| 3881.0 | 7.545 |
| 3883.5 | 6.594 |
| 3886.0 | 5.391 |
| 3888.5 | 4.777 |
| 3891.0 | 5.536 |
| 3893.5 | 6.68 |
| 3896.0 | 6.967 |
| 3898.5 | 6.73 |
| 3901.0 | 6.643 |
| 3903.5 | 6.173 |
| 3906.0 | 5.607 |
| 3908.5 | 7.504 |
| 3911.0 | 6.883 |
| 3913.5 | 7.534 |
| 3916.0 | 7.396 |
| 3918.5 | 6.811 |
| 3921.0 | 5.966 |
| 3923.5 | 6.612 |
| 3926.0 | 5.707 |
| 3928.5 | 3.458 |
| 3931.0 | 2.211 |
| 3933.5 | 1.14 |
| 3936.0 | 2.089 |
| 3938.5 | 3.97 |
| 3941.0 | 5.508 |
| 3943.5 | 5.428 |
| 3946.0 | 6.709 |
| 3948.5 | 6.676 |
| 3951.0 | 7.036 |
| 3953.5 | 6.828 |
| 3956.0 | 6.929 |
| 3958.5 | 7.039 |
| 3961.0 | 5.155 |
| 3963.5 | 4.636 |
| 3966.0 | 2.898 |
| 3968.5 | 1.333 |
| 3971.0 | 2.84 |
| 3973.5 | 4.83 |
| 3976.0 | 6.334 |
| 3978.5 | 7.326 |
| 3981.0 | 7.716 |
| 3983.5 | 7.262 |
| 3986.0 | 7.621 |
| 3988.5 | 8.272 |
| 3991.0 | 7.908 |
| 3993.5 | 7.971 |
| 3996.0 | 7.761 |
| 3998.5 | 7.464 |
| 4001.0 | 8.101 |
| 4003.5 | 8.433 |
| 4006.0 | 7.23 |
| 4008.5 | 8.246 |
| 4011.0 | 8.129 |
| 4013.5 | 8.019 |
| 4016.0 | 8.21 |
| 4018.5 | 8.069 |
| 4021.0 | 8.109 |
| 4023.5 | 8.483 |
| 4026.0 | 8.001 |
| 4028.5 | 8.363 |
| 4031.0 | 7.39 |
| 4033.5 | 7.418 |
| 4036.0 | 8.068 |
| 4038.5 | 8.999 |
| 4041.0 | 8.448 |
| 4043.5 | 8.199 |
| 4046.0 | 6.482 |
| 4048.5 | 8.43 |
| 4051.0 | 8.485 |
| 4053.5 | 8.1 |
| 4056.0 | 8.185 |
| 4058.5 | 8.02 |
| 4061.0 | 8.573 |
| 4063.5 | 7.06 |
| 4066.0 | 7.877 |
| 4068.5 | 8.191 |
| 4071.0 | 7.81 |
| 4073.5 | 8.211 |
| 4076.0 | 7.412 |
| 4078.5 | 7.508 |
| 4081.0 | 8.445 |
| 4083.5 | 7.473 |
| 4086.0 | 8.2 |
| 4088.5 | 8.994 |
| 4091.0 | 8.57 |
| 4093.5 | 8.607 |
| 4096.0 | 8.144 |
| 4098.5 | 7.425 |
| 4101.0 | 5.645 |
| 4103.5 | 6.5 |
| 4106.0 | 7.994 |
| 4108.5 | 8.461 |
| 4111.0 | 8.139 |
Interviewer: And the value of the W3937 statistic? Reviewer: 2.14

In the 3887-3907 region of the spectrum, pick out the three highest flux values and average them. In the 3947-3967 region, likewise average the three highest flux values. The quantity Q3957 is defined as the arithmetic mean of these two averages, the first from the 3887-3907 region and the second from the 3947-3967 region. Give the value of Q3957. 6.9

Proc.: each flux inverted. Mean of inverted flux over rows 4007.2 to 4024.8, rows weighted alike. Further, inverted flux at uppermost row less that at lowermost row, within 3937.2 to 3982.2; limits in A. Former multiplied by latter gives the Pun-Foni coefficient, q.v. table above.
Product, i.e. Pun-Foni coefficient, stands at -0.015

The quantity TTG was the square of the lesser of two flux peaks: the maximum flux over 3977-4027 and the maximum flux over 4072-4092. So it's 72.0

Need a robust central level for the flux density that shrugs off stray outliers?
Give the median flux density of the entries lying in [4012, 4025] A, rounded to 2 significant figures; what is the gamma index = 8.1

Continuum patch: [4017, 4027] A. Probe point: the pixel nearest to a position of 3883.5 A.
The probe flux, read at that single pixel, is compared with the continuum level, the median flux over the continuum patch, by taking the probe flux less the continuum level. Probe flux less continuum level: -1.5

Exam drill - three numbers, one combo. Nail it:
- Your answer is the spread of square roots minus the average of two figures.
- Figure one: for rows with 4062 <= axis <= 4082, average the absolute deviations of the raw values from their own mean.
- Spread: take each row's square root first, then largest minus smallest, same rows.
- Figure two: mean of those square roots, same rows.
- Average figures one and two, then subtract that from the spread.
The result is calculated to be -1.33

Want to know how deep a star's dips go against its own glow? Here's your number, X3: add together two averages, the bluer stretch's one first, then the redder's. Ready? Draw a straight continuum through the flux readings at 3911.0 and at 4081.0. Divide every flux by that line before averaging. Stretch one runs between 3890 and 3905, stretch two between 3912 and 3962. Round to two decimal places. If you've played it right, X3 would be 1.73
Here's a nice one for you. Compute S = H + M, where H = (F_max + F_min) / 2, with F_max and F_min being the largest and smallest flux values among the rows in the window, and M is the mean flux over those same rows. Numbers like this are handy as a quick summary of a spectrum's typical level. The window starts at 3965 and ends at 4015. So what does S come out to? 12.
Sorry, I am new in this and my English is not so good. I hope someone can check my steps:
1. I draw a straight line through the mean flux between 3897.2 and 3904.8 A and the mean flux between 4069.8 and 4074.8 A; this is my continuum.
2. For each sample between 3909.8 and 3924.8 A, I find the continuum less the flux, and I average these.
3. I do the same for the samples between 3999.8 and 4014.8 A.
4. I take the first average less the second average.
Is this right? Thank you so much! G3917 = 0.4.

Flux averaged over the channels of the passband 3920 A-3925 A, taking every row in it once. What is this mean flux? 6.3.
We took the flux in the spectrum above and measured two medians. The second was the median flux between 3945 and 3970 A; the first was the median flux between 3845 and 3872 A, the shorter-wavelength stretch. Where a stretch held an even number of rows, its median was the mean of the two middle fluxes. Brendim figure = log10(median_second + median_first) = 1.14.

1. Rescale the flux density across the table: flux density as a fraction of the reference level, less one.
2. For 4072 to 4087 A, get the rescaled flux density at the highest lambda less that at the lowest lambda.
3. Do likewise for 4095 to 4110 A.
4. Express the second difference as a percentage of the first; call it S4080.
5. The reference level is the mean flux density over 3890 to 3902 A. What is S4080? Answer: -2882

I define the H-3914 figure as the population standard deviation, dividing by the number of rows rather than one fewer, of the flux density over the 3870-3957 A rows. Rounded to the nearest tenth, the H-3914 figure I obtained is 1.6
